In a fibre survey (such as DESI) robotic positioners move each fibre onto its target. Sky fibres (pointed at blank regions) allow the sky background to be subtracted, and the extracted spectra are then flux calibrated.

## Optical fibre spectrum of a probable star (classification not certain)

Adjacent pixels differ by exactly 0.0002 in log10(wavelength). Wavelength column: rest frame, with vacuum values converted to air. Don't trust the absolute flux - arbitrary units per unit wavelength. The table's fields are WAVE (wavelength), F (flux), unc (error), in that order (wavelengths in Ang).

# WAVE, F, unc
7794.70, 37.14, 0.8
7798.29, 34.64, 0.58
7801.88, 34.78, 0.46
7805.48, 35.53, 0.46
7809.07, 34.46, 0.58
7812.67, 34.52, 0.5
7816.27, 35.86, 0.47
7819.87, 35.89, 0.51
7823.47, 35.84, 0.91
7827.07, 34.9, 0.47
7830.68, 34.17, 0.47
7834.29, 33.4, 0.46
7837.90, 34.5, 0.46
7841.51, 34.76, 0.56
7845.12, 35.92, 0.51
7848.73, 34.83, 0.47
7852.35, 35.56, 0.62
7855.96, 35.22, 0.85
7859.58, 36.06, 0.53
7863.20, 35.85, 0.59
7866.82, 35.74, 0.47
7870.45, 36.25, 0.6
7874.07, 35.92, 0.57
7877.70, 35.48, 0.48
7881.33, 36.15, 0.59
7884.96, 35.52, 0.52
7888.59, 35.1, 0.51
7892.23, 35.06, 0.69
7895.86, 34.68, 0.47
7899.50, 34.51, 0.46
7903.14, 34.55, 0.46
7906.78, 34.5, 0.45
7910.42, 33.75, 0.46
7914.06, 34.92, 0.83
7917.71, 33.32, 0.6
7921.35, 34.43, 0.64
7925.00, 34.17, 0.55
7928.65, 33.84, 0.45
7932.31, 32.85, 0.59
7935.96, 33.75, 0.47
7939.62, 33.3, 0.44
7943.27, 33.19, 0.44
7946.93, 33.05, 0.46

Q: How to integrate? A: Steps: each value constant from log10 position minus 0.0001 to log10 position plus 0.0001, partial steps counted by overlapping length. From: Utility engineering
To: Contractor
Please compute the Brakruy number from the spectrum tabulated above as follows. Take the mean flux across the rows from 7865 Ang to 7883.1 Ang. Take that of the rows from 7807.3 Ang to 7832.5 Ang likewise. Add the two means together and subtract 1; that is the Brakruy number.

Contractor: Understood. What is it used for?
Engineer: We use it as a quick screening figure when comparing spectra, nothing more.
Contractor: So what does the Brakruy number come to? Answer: 70.0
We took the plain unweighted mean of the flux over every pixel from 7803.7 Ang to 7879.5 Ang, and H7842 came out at 35.3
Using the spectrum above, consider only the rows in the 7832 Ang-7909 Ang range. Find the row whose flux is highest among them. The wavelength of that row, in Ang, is 7870.45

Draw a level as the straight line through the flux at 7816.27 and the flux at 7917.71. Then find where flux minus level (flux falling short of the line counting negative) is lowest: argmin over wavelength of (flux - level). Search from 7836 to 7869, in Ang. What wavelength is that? 7837.90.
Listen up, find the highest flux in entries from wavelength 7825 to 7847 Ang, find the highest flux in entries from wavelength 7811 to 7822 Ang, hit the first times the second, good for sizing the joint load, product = 1289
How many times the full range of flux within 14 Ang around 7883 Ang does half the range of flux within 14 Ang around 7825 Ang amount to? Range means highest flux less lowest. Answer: 0.82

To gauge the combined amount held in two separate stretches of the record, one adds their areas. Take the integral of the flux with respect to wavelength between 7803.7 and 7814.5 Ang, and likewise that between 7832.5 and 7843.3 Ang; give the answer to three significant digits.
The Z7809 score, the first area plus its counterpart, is 746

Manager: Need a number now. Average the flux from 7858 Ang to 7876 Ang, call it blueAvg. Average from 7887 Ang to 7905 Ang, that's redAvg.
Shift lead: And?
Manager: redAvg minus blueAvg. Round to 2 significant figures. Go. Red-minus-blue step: -1.2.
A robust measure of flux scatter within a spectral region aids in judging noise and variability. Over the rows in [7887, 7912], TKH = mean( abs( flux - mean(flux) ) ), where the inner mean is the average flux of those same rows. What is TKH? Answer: 0.3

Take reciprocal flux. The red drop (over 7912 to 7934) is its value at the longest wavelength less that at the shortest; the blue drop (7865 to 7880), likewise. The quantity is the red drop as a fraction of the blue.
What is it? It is 8.8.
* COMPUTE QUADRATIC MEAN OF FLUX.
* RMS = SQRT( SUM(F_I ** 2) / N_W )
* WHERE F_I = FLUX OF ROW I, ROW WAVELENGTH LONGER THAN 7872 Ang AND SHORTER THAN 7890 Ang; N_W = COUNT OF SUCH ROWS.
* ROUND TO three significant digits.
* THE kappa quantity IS 35.6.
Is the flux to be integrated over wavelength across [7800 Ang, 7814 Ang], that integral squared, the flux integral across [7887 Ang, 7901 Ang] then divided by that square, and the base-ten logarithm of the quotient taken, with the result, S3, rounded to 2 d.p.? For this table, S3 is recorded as -2.69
